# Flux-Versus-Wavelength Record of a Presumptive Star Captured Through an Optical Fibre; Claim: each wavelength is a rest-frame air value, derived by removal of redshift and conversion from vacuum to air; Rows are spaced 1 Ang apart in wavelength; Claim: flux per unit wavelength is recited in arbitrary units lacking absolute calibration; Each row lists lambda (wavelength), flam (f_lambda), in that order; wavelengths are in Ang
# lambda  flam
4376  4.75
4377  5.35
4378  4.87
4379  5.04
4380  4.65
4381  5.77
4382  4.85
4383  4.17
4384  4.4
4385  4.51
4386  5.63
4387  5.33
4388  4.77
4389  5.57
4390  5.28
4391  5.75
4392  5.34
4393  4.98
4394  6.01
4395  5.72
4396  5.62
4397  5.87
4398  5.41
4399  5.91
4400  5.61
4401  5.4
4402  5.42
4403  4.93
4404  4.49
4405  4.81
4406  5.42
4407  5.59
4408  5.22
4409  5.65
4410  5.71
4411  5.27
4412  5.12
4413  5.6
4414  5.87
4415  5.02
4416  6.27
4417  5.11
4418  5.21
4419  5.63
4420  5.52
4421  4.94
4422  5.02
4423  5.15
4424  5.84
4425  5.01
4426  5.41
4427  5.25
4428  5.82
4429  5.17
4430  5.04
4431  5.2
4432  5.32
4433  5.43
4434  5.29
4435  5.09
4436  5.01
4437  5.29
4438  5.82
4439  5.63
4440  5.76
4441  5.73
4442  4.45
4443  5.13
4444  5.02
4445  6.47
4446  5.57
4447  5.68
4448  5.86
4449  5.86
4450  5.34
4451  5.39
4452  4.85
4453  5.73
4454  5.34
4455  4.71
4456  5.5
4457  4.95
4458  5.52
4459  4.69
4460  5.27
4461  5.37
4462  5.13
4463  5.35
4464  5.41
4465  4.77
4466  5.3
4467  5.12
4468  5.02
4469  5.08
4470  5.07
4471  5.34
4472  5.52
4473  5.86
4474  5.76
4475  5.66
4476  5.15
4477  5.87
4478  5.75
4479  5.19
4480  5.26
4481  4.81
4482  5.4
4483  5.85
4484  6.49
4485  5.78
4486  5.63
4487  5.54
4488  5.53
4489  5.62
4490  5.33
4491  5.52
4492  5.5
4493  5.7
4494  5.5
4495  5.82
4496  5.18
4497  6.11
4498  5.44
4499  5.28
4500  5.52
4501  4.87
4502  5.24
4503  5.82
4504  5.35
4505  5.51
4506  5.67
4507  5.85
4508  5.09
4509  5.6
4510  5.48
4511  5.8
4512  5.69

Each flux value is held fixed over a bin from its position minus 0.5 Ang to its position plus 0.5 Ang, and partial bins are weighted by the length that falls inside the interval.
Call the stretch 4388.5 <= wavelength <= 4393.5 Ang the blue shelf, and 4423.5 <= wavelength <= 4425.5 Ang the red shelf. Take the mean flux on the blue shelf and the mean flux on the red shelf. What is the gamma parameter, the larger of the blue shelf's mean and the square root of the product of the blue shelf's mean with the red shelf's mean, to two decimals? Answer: 5.40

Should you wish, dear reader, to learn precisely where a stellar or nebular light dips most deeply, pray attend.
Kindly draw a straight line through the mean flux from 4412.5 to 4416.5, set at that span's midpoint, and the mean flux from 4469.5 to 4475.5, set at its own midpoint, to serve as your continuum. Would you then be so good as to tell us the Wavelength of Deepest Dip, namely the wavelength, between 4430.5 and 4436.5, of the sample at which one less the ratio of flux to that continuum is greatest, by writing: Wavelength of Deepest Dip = 4436 Ang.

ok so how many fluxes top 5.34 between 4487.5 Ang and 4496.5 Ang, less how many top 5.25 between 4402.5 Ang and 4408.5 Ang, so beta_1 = 5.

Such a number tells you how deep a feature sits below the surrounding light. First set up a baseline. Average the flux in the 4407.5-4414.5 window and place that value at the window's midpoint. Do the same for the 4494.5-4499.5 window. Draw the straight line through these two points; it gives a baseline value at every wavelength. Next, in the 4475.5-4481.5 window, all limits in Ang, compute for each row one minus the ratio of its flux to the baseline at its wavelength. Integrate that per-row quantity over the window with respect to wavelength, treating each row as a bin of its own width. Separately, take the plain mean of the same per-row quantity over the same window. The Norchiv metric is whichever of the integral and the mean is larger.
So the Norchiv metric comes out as 0.23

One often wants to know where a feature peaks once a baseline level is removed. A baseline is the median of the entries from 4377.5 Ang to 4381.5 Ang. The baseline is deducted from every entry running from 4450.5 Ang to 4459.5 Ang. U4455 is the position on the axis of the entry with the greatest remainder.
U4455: 4453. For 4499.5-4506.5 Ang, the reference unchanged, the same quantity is 4503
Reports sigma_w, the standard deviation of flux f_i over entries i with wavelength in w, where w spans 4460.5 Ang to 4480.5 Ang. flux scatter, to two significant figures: 0.30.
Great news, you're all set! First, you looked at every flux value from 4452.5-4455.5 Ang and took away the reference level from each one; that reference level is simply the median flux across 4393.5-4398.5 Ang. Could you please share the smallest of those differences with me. -1.0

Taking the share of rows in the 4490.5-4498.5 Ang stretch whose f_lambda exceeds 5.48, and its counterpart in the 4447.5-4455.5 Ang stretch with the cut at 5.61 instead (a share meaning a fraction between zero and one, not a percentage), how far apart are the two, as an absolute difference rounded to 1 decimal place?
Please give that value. 0.4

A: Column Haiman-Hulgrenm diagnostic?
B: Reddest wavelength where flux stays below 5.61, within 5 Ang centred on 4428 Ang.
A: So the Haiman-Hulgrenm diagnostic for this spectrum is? 4430 Ang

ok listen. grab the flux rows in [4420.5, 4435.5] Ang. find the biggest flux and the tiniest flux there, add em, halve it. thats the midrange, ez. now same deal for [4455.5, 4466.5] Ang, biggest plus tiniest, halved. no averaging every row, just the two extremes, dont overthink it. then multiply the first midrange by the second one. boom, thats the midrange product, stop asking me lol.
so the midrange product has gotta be 27.5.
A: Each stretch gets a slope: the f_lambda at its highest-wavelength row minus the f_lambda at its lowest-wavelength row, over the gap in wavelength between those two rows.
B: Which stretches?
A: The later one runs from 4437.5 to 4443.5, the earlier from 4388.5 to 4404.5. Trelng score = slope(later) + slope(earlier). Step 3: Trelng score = -0.21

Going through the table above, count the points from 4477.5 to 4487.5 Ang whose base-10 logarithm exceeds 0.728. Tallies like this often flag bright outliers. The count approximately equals 7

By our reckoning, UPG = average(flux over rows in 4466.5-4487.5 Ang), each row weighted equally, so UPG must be 5.48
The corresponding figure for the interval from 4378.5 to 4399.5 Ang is 5.27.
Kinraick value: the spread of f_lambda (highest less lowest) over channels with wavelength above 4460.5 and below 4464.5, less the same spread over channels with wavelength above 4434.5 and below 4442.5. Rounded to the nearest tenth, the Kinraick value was -1.1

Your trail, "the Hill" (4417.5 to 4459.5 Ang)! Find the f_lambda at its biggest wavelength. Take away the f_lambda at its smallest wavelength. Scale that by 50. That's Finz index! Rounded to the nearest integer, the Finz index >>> -26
